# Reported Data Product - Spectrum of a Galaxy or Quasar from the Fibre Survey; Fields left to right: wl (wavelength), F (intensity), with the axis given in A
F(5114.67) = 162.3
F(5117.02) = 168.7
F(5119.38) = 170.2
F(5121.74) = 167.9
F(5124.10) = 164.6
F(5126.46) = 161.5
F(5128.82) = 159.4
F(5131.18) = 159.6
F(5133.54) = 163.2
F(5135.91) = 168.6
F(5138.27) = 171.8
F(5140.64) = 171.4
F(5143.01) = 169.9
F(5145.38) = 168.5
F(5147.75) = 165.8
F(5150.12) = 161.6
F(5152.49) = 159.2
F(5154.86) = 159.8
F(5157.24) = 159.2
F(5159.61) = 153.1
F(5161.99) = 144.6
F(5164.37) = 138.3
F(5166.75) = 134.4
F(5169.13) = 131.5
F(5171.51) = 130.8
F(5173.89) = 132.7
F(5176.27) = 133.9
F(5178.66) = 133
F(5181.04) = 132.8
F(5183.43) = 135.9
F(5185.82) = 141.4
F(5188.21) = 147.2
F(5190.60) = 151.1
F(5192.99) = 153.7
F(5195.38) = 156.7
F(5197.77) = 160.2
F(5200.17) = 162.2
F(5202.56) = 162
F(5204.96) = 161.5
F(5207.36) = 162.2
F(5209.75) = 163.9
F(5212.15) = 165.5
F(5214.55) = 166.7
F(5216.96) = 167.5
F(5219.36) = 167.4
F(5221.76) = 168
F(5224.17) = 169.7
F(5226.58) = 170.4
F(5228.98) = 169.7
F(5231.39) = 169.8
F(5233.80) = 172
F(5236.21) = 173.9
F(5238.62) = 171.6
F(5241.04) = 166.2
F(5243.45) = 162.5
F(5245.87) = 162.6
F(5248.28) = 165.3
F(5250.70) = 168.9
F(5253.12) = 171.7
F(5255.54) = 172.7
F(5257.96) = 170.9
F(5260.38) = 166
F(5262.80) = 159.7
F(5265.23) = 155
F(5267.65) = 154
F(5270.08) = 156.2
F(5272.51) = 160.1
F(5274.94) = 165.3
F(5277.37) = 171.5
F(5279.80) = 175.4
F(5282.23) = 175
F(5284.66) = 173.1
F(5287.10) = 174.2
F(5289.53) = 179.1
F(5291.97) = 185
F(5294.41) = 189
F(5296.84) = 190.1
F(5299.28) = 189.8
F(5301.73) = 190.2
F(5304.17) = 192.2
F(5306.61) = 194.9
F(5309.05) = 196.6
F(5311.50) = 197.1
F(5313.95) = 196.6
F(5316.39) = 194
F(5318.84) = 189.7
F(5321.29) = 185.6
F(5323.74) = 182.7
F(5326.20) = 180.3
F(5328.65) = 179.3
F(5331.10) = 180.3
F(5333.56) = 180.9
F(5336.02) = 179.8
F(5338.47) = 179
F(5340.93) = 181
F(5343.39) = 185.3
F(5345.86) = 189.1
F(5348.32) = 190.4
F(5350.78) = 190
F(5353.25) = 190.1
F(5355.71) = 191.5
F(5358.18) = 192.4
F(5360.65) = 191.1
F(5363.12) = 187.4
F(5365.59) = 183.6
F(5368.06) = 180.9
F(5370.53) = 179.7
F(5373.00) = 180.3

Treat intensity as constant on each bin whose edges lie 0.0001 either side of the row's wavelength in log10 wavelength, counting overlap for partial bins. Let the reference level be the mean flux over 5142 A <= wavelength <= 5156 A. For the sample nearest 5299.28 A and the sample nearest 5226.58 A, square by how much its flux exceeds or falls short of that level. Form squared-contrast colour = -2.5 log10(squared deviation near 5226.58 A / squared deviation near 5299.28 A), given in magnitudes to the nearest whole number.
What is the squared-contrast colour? 3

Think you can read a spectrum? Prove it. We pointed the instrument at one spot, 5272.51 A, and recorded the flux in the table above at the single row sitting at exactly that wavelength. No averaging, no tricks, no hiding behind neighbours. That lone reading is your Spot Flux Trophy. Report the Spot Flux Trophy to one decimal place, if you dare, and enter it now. 160.1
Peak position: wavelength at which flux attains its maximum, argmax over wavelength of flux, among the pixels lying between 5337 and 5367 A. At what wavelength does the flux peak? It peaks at 5358.18 A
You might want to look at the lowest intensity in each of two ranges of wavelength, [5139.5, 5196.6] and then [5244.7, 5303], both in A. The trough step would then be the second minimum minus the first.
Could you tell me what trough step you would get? 23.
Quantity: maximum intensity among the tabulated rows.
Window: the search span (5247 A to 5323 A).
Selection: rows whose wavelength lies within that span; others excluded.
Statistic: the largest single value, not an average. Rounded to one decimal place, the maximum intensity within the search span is 197.1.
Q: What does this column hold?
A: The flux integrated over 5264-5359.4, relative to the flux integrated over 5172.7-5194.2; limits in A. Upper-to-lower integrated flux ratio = 5.8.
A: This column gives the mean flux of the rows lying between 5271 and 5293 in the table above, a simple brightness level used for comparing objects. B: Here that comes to 173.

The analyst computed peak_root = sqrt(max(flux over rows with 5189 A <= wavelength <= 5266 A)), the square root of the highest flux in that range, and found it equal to 13.2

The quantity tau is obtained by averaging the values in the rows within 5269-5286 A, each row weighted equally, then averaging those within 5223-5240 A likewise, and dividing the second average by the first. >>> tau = 1.02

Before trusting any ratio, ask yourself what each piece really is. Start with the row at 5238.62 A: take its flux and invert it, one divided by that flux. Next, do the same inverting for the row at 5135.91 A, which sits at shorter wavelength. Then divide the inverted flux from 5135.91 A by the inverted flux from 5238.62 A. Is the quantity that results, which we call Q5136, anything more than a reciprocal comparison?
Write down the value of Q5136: 1.02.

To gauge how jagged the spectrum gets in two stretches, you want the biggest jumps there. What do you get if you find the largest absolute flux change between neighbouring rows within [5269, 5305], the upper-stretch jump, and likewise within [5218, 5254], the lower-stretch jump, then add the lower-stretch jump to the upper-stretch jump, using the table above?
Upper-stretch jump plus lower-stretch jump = 11.6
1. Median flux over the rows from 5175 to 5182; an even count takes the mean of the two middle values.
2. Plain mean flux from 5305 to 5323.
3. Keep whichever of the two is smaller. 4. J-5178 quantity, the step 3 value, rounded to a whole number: 133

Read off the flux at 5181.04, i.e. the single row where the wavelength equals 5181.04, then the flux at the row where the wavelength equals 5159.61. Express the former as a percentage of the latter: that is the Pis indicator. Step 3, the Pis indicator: 87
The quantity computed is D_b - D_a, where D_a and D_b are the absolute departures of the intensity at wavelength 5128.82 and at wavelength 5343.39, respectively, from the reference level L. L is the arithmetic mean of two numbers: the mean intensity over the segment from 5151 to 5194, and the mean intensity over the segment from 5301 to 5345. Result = 15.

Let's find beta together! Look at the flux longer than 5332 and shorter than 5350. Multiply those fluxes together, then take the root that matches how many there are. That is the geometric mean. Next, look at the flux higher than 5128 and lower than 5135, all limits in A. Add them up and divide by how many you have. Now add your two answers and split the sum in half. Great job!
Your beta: 172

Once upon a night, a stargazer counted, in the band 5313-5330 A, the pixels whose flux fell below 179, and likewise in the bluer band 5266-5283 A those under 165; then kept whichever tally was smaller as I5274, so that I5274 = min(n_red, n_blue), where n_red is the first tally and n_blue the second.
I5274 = 0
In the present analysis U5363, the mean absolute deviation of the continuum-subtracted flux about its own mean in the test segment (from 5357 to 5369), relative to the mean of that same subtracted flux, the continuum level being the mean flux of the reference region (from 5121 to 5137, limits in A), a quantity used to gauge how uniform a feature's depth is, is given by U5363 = 0.16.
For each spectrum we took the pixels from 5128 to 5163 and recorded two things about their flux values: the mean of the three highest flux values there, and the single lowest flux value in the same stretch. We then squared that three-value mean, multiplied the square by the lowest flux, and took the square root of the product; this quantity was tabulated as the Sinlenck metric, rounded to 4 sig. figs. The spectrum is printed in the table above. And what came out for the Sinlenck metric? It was 2057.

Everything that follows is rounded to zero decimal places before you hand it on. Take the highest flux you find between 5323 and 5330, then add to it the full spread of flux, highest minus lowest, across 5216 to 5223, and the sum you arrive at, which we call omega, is 183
